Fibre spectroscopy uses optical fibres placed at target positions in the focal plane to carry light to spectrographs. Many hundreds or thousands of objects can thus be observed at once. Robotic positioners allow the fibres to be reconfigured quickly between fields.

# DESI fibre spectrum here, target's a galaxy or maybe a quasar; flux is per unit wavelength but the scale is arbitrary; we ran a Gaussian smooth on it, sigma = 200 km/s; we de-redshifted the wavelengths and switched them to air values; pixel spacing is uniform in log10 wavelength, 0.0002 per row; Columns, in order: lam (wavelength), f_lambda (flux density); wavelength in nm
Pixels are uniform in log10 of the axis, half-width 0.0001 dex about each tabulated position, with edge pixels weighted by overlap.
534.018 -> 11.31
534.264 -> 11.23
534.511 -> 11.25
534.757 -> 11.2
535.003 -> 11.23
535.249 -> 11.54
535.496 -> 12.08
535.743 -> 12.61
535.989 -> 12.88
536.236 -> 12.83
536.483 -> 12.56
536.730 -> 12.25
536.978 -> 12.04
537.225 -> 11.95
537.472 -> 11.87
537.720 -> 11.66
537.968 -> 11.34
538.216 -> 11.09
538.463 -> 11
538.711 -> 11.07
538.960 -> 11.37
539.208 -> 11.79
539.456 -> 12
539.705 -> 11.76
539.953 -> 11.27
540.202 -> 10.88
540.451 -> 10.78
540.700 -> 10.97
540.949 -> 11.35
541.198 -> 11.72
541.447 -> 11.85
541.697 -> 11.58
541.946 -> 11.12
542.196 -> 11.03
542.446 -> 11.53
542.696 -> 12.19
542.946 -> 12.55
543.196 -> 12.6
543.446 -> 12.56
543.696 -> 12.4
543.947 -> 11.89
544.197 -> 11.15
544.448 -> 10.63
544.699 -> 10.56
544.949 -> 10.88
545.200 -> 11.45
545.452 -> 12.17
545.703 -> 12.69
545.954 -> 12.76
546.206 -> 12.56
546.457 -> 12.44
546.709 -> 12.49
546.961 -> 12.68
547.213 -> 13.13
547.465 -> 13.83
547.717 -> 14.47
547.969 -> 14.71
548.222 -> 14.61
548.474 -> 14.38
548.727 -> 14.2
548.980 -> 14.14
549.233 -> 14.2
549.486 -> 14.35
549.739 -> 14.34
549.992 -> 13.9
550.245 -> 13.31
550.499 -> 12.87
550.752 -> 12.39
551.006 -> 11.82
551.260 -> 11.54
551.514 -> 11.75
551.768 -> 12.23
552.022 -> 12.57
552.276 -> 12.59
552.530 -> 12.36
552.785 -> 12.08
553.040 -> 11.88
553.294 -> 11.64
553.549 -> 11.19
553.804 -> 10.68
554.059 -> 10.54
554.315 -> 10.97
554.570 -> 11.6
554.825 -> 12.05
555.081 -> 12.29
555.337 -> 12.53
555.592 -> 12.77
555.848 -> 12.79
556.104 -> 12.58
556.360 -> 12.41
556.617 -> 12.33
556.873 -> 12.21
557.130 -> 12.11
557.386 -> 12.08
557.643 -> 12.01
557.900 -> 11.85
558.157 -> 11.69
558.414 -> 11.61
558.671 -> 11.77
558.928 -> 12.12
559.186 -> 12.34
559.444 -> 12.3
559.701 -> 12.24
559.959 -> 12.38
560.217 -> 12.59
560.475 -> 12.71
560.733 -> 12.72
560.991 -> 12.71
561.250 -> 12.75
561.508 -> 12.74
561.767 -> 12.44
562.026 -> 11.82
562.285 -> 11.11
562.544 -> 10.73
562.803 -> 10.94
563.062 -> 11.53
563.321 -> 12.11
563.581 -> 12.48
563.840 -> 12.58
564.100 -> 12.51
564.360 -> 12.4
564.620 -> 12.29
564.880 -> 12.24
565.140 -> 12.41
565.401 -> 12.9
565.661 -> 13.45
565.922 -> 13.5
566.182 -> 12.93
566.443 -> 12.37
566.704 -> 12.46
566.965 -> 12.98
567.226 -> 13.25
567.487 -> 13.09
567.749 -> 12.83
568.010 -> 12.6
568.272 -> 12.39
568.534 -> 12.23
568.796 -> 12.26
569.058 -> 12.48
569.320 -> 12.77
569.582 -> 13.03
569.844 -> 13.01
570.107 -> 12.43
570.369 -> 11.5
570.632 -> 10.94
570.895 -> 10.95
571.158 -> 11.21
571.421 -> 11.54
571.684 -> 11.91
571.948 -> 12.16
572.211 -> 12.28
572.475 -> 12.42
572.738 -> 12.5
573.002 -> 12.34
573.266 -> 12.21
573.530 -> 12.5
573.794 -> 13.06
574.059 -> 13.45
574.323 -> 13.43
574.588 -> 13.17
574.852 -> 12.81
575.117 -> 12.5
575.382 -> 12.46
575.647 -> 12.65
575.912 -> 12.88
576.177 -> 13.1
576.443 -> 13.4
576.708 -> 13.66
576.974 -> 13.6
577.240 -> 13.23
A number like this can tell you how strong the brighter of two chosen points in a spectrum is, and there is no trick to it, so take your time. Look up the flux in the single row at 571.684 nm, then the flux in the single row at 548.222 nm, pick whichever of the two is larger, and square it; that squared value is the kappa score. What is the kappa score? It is 213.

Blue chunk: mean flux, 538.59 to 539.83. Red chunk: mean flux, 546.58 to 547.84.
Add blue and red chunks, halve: 12.5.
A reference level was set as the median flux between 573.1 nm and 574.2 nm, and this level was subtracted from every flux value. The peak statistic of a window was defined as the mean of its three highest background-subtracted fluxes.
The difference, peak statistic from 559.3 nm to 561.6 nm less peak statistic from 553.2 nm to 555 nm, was 1.0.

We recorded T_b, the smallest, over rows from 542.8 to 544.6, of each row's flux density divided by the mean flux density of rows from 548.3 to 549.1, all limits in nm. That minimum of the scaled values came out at 0.75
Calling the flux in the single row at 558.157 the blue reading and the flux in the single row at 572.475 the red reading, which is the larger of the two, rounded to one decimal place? 12.4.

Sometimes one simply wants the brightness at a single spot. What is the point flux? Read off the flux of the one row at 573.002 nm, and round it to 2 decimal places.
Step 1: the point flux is 12.34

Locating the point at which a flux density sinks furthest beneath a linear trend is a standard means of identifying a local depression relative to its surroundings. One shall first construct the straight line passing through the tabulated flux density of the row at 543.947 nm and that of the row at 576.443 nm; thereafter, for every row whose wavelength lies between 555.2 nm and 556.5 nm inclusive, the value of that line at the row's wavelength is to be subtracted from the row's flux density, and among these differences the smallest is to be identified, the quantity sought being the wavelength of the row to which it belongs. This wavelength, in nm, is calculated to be 556.360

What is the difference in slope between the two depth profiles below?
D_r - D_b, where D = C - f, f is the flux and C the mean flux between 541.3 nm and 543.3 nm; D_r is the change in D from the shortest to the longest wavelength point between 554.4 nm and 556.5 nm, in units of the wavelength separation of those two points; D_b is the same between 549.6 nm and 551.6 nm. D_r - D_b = -1.91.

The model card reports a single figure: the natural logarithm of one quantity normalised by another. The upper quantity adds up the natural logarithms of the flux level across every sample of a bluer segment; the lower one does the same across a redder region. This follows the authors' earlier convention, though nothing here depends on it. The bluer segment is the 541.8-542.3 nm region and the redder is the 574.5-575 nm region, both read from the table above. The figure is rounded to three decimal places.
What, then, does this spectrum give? -0.064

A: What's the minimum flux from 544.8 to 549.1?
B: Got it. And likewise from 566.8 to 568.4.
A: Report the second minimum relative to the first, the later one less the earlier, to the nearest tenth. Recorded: 1.5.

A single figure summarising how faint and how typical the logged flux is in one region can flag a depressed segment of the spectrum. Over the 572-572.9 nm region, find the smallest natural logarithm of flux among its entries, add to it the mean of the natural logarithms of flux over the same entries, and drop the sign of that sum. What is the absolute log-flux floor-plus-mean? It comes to 5.03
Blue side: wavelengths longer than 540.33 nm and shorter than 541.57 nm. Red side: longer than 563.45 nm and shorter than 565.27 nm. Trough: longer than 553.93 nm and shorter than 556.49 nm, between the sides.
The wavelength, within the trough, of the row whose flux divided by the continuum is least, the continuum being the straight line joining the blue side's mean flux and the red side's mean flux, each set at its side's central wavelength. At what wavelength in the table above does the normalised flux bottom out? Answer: 554.059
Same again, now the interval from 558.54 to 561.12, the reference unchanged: 558.671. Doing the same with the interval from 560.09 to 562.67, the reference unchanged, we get 562.544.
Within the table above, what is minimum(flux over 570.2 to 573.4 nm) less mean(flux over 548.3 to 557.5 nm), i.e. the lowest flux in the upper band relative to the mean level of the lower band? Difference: -1.6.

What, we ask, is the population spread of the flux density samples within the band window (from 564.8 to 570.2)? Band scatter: 0.39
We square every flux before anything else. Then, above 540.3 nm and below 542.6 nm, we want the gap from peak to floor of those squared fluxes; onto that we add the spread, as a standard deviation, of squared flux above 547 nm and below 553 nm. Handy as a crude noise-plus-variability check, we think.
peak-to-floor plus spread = 52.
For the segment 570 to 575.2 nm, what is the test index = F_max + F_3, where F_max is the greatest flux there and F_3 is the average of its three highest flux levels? 27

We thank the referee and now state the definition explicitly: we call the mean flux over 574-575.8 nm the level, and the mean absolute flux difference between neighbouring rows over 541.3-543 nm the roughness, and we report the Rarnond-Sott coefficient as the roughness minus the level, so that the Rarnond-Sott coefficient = -12.5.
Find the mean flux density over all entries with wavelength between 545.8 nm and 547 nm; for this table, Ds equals 12.6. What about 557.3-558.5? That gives 11.8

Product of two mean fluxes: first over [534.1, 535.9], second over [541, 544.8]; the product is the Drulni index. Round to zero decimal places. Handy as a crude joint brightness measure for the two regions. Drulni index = 136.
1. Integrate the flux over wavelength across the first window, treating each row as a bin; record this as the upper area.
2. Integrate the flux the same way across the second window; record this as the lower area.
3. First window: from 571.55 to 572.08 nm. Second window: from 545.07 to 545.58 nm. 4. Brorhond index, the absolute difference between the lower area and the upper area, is 0.4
